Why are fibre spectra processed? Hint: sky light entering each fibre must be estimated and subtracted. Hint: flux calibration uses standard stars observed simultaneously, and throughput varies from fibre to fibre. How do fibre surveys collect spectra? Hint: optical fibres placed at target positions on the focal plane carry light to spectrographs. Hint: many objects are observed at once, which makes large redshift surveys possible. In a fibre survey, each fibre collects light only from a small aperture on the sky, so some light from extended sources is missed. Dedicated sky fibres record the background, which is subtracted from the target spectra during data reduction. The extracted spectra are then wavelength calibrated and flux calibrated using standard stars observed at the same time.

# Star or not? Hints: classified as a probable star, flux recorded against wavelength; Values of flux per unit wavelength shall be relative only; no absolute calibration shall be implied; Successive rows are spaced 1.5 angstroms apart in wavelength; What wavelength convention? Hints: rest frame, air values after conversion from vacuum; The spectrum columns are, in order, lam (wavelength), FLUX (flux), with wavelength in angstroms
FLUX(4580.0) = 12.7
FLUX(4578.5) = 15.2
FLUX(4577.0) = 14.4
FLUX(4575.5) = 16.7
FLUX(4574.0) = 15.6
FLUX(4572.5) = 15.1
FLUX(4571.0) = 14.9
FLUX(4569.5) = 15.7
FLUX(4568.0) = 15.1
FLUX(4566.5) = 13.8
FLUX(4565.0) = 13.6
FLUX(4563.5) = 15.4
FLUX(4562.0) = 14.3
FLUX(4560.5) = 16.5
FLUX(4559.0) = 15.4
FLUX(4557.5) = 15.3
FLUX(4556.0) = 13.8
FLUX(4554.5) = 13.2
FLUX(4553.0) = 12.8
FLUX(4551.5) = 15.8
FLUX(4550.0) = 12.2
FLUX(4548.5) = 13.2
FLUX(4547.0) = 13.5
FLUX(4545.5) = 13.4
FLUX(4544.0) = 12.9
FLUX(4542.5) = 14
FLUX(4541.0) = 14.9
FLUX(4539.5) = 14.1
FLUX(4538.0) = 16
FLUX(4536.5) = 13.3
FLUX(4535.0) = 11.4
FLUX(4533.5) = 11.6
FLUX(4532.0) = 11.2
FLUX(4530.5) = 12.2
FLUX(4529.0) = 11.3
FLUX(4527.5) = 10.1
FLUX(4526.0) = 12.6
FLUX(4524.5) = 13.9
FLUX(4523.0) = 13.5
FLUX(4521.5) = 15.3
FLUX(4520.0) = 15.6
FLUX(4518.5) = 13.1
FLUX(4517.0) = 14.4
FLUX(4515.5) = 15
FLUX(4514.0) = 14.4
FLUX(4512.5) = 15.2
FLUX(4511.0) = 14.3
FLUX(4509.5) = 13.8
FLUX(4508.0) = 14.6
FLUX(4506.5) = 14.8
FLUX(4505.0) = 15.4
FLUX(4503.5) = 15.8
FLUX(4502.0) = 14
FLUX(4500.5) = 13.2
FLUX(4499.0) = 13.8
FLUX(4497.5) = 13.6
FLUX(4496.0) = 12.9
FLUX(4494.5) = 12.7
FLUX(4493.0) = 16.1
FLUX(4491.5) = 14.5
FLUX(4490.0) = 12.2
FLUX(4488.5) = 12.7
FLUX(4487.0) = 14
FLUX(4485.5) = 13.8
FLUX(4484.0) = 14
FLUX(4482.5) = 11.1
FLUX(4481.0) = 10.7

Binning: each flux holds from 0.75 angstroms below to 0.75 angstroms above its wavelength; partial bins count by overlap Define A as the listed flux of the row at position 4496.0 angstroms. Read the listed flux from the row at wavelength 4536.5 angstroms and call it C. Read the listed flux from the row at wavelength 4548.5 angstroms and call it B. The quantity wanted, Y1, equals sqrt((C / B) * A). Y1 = 3.6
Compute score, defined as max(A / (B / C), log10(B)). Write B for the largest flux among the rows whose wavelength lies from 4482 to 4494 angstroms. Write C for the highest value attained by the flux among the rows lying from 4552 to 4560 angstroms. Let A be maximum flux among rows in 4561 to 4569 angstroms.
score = 15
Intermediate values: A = 15.4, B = 16.1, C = 15.4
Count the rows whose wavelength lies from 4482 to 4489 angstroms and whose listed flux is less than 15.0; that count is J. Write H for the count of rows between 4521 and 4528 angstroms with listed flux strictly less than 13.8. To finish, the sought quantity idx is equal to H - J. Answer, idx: -2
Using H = 3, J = 5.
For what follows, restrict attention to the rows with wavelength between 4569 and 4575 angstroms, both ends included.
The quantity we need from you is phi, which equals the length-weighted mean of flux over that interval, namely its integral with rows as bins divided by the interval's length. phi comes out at 15.4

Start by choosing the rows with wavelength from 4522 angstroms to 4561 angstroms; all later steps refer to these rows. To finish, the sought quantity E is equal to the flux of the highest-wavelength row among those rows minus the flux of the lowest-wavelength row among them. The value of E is 3.0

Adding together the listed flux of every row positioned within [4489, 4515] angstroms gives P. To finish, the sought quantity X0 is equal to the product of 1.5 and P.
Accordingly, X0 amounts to 362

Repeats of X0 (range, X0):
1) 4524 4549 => 329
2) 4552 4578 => 377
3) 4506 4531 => 351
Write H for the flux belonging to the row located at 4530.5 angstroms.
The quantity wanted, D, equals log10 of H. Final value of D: 1.09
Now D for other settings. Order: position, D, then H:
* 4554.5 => 1.12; 13.2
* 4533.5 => 1.06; 11.6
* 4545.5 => 1.13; 13.4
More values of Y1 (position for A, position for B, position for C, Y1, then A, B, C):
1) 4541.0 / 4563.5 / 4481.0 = 3.2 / 14.9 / 15.4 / 10.7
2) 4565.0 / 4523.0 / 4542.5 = 3.8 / 13.6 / 13.5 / 14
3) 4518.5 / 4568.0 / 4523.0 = 3.4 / 13.1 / 15.1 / 13.5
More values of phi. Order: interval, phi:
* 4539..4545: 13.9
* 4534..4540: 13.6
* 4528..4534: 11.5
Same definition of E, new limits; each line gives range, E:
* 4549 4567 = 1.6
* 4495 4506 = 2.5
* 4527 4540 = 4.0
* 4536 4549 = -0.1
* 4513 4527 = -1.8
